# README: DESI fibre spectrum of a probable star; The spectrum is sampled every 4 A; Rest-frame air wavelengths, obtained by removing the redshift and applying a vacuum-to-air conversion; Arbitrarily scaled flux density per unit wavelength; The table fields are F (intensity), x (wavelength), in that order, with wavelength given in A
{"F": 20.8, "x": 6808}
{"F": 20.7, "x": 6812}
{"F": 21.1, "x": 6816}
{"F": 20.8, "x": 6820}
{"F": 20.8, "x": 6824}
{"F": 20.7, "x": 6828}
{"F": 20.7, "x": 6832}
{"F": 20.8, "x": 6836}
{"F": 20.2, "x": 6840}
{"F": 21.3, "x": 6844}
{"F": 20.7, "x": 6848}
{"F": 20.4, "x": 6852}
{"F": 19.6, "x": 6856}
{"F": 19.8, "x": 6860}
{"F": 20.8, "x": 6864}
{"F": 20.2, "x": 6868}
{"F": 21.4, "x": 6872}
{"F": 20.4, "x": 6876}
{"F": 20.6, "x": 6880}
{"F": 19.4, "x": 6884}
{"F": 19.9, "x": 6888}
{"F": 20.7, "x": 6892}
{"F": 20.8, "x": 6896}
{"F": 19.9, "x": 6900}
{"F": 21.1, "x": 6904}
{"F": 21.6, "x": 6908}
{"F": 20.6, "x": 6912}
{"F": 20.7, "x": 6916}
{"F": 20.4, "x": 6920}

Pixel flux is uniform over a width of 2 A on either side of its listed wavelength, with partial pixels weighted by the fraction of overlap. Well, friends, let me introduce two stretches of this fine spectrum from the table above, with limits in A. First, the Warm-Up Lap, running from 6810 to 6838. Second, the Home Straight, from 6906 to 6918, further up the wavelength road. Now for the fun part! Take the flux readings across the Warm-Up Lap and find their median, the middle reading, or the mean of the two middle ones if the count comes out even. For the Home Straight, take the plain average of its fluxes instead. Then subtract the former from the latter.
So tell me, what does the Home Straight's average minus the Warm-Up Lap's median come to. 0.2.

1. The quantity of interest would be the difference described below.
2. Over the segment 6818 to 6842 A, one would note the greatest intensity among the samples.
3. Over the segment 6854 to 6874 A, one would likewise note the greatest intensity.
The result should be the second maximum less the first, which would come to 0.60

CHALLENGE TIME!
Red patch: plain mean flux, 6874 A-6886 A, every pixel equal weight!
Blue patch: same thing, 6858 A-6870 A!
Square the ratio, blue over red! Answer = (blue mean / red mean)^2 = 1.01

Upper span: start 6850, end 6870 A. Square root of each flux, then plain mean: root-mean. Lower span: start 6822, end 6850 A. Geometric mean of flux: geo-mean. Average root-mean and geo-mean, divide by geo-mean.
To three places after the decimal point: 0.608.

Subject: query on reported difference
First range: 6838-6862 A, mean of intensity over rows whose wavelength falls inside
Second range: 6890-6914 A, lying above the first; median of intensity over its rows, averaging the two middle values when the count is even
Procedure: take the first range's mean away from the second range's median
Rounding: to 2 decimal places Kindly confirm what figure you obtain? 0.42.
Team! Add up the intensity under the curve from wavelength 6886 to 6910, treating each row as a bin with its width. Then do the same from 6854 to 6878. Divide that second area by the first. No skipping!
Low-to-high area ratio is 0.99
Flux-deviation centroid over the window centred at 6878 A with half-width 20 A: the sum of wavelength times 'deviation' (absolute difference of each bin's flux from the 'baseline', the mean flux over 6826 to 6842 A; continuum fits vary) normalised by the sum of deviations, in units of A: 6876.4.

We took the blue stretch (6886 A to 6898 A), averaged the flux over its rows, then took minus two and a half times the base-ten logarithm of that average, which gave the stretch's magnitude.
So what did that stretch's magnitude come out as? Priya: -3.28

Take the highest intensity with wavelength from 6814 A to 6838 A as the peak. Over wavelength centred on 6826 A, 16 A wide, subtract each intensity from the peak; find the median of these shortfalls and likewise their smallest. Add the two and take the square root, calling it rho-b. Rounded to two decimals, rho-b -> 0.81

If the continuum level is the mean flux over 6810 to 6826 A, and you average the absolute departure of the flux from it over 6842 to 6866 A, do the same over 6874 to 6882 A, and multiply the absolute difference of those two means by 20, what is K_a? 4.3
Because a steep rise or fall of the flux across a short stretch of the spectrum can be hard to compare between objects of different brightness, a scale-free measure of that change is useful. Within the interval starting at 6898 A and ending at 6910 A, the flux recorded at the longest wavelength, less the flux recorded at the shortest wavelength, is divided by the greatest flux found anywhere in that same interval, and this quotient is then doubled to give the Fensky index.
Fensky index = 0.16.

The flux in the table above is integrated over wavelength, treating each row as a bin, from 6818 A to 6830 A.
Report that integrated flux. 249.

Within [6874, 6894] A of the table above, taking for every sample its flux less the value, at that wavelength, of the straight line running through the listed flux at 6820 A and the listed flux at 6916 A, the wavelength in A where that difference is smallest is 6884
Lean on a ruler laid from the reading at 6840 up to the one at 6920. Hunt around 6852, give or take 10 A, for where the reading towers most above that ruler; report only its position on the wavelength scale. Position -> 6844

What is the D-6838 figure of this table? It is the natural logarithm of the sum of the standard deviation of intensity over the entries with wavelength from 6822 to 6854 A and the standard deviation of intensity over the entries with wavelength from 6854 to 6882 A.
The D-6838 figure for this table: -0.1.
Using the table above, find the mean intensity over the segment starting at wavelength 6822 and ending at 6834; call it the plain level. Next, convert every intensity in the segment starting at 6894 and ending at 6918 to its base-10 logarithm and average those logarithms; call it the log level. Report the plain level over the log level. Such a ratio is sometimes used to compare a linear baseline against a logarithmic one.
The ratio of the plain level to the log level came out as 15.7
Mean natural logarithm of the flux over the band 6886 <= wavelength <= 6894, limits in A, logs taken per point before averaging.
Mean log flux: 3.01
